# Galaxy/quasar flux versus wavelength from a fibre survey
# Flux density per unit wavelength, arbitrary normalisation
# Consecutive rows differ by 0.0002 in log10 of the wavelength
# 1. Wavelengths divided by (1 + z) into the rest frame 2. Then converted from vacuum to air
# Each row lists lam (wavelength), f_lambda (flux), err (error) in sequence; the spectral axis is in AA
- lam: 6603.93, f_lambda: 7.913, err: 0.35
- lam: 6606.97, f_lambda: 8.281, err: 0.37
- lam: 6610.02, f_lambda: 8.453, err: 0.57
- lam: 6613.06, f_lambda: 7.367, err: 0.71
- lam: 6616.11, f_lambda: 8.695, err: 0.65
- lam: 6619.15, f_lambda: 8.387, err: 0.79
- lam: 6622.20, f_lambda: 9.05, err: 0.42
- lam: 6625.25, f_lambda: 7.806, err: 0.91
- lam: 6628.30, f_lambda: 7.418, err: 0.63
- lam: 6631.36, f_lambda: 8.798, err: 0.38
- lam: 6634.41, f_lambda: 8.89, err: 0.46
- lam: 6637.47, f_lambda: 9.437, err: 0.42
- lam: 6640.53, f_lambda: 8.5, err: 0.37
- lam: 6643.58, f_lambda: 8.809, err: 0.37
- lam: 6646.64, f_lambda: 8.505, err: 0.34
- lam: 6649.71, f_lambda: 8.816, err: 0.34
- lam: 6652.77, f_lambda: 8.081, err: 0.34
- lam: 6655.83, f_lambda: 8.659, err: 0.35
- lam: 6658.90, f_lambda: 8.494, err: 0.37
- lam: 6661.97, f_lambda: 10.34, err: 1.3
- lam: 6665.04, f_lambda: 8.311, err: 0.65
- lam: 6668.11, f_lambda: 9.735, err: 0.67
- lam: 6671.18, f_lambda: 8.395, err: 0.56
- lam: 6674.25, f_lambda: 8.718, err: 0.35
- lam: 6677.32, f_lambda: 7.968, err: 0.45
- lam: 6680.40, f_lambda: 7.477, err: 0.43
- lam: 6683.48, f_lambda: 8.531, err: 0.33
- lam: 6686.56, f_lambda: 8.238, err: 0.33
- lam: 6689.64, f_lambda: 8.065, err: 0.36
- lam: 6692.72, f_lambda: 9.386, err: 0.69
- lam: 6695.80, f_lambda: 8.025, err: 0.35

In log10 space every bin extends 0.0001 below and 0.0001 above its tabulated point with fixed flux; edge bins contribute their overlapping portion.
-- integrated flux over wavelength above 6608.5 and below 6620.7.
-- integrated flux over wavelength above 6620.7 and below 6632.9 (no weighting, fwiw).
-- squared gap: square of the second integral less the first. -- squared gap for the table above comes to 0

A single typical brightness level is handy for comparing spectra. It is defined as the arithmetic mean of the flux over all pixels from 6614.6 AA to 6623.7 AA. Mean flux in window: 8.7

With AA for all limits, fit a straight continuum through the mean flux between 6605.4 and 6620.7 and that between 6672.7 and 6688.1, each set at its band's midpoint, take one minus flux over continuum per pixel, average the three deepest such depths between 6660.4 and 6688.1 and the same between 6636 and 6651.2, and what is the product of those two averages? -0.0017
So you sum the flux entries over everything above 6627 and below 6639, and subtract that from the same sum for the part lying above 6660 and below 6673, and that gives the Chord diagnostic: 2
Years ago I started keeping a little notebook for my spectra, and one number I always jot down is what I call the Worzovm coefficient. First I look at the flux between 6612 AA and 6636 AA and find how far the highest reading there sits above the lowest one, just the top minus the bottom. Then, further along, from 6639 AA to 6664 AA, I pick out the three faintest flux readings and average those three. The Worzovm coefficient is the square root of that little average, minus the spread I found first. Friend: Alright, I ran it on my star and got 1.2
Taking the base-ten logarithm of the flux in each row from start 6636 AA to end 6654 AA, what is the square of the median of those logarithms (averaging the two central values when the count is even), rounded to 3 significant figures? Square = 0.879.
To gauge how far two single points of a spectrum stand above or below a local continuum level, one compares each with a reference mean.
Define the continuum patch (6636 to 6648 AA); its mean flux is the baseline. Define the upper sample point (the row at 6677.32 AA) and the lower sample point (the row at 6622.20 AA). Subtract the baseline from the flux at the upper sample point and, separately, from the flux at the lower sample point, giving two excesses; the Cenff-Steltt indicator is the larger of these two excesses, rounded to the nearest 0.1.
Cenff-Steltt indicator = 0.2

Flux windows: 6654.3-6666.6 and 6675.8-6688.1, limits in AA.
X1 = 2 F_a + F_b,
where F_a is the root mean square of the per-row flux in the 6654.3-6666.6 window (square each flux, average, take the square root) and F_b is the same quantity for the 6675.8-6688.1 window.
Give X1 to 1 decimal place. 26.0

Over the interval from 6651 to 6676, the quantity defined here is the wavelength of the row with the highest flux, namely 6661.97 AA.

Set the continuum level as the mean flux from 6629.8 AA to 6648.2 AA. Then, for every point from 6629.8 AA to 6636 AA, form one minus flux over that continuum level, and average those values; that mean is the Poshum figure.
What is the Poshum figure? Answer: 0.00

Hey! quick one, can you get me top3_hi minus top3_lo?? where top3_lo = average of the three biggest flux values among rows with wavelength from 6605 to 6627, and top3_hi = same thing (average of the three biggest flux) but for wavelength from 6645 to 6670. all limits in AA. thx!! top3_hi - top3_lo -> 0.90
